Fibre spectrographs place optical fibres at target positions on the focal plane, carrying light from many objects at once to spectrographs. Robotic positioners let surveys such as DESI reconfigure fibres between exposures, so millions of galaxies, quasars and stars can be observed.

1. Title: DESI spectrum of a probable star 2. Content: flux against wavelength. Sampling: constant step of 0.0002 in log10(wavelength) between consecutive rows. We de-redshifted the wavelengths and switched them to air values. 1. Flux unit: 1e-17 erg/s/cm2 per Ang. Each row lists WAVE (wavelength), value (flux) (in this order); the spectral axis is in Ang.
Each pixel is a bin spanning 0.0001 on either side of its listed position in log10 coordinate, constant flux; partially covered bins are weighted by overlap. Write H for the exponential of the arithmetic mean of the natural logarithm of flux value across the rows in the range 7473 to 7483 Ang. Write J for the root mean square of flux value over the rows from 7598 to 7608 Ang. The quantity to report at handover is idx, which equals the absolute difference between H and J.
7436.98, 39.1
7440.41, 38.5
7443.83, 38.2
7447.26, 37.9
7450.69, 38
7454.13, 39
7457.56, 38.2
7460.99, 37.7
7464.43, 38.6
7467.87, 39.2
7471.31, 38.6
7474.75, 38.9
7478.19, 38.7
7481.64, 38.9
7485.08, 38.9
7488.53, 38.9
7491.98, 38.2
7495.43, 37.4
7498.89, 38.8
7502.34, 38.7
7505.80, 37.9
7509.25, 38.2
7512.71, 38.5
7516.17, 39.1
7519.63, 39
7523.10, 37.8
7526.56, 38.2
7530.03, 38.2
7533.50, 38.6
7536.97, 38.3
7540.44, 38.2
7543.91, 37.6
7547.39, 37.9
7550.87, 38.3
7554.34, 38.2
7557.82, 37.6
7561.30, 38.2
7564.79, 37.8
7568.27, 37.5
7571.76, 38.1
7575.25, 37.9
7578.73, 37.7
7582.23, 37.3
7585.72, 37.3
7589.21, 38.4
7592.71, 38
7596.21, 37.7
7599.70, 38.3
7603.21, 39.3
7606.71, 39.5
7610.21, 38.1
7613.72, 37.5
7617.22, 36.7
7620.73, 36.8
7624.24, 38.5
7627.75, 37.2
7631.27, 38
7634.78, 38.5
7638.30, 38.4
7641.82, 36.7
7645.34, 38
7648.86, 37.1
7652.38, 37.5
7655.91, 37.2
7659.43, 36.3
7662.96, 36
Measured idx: 0.2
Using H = 38.8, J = 39.0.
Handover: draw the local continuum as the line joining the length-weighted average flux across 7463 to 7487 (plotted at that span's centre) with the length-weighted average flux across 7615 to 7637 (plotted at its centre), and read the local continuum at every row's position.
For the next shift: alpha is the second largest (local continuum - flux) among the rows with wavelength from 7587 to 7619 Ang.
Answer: 0.23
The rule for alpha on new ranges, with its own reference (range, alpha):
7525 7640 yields 0.88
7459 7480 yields 0.32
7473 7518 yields 0.69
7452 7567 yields 1.25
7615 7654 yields 0.88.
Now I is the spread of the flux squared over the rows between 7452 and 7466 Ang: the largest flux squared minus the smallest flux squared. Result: 100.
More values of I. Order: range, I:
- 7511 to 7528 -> 100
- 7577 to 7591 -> 83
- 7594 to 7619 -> 213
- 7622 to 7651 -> 135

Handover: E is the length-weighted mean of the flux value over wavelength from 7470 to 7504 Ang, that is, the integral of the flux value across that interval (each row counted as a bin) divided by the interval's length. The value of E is 38.6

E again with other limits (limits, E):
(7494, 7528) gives 38.4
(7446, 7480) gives 38.5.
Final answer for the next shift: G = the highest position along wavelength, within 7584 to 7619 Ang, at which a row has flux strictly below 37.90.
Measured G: 7617.22 Ang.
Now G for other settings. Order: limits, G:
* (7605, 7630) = 7627.75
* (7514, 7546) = 7543.91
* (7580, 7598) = 7596.21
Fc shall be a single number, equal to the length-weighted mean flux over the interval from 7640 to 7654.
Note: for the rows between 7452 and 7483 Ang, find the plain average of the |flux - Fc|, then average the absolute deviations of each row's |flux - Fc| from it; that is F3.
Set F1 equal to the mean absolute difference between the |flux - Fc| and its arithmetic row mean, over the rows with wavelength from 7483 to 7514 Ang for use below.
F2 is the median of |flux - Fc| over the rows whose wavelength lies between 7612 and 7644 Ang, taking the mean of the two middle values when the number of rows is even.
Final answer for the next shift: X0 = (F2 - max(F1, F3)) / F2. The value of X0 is 0.35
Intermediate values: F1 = 0.41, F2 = 0.64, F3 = 0.33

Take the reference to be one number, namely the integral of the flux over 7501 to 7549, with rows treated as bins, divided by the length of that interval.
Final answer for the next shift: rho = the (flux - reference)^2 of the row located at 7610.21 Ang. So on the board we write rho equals 0.04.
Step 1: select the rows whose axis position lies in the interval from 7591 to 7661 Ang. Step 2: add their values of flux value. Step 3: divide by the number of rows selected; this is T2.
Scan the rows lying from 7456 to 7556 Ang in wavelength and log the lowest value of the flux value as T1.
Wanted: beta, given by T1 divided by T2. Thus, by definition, 0.99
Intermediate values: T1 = 37.4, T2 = 37.8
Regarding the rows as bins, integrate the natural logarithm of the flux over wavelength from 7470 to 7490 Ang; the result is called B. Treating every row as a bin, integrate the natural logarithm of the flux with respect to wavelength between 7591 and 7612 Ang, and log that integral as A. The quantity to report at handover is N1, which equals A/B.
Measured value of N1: 1.05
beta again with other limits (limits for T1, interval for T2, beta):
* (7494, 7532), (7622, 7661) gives 1.00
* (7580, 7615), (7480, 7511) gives 0.97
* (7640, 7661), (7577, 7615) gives 0.95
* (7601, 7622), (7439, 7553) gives 0.96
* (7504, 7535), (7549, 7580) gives 1.00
